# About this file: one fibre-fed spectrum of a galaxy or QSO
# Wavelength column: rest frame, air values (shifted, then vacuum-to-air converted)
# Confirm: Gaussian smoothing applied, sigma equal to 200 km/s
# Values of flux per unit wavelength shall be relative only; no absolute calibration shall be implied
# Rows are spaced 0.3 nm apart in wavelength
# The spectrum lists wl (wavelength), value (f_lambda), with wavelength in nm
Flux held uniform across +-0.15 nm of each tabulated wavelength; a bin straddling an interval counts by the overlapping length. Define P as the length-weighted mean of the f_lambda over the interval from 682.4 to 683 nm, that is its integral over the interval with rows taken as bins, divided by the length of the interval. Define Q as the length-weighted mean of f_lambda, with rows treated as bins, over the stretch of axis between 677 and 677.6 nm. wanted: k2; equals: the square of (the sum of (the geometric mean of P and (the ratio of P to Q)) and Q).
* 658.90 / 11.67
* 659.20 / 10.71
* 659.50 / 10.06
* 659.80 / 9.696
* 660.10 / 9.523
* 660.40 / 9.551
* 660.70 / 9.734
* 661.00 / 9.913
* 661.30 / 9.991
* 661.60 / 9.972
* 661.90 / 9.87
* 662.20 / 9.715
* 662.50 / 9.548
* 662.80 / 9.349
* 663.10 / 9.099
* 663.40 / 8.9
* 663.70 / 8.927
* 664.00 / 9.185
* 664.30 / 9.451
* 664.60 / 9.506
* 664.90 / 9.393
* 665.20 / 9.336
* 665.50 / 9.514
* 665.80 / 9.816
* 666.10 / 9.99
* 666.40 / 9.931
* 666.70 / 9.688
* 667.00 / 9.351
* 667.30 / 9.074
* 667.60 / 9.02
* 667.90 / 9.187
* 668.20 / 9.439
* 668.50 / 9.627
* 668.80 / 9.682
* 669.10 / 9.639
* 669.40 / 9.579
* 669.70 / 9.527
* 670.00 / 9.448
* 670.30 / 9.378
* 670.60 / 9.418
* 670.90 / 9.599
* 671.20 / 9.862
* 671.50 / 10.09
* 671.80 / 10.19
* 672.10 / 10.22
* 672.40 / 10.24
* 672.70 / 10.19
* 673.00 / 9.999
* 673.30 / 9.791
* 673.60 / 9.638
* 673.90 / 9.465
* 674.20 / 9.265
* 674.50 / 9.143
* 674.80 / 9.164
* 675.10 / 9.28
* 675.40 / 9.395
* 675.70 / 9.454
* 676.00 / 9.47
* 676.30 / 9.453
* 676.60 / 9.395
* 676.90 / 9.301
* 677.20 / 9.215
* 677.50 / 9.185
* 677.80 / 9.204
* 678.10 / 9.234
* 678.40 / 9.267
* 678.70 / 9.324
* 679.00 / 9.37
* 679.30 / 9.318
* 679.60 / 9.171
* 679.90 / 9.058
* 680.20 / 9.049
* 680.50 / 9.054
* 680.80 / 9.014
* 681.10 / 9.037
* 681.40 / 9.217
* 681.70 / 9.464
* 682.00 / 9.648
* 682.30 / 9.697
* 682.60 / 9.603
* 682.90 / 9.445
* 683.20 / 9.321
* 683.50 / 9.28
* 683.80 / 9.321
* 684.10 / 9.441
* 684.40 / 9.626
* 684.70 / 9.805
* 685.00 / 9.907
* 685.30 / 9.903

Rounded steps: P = 9.5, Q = 9.21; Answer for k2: 153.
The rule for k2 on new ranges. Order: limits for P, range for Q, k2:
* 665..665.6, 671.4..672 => 172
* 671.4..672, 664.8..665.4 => 161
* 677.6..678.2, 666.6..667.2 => 155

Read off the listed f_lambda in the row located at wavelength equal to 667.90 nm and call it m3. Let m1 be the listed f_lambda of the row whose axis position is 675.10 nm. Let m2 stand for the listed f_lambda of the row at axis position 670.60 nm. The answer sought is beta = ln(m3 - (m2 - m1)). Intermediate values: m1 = 9.28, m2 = 9.418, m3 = 9.187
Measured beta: 2.20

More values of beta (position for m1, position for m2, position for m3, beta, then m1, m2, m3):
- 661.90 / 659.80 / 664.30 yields 2.26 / 9.87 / 9.696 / 9.451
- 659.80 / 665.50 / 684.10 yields 2.26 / 9.696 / 9.514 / 9.441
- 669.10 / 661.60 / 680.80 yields 2.16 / 9.639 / 9.972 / 9.014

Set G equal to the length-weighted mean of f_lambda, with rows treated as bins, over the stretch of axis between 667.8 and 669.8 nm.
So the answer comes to 9.53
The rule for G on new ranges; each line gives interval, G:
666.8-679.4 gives 9.50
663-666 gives 9.33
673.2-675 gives 9.40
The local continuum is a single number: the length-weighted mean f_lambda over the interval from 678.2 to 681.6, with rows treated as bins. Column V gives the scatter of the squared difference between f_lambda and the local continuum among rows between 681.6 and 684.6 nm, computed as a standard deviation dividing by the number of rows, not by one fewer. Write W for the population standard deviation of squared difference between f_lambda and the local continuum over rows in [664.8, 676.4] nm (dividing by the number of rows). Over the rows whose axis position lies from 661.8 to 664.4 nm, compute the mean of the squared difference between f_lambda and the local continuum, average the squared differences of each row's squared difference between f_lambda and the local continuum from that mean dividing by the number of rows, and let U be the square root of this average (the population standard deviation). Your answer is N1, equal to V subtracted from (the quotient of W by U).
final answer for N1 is 2.2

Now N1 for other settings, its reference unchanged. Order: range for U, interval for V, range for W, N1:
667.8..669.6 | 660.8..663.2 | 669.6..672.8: 4.8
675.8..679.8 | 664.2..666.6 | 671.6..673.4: 9.4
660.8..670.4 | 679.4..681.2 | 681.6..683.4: 0.4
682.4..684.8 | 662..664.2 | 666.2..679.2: 2.6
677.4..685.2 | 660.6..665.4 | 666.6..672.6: 2.6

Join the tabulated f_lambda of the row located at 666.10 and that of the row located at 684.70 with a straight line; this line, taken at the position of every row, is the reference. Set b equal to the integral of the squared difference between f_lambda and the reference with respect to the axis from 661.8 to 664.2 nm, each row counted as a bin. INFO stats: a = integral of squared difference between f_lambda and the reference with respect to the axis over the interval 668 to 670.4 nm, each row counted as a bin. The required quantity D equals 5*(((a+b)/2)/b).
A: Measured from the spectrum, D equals 3.3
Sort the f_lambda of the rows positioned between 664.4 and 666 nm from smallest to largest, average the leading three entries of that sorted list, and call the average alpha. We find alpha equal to 9.4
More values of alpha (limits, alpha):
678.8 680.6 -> 9.1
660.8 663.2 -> 9.3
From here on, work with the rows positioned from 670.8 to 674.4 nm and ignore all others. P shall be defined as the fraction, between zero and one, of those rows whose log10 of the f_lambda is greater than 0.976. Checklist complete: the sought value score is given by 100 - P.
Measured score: 99.1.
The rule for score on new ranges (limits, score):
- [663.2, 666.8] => 99.5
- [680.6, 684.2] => 99.7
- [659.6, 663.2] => 99.2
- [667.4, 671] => 99.5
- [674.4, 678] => 99.9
